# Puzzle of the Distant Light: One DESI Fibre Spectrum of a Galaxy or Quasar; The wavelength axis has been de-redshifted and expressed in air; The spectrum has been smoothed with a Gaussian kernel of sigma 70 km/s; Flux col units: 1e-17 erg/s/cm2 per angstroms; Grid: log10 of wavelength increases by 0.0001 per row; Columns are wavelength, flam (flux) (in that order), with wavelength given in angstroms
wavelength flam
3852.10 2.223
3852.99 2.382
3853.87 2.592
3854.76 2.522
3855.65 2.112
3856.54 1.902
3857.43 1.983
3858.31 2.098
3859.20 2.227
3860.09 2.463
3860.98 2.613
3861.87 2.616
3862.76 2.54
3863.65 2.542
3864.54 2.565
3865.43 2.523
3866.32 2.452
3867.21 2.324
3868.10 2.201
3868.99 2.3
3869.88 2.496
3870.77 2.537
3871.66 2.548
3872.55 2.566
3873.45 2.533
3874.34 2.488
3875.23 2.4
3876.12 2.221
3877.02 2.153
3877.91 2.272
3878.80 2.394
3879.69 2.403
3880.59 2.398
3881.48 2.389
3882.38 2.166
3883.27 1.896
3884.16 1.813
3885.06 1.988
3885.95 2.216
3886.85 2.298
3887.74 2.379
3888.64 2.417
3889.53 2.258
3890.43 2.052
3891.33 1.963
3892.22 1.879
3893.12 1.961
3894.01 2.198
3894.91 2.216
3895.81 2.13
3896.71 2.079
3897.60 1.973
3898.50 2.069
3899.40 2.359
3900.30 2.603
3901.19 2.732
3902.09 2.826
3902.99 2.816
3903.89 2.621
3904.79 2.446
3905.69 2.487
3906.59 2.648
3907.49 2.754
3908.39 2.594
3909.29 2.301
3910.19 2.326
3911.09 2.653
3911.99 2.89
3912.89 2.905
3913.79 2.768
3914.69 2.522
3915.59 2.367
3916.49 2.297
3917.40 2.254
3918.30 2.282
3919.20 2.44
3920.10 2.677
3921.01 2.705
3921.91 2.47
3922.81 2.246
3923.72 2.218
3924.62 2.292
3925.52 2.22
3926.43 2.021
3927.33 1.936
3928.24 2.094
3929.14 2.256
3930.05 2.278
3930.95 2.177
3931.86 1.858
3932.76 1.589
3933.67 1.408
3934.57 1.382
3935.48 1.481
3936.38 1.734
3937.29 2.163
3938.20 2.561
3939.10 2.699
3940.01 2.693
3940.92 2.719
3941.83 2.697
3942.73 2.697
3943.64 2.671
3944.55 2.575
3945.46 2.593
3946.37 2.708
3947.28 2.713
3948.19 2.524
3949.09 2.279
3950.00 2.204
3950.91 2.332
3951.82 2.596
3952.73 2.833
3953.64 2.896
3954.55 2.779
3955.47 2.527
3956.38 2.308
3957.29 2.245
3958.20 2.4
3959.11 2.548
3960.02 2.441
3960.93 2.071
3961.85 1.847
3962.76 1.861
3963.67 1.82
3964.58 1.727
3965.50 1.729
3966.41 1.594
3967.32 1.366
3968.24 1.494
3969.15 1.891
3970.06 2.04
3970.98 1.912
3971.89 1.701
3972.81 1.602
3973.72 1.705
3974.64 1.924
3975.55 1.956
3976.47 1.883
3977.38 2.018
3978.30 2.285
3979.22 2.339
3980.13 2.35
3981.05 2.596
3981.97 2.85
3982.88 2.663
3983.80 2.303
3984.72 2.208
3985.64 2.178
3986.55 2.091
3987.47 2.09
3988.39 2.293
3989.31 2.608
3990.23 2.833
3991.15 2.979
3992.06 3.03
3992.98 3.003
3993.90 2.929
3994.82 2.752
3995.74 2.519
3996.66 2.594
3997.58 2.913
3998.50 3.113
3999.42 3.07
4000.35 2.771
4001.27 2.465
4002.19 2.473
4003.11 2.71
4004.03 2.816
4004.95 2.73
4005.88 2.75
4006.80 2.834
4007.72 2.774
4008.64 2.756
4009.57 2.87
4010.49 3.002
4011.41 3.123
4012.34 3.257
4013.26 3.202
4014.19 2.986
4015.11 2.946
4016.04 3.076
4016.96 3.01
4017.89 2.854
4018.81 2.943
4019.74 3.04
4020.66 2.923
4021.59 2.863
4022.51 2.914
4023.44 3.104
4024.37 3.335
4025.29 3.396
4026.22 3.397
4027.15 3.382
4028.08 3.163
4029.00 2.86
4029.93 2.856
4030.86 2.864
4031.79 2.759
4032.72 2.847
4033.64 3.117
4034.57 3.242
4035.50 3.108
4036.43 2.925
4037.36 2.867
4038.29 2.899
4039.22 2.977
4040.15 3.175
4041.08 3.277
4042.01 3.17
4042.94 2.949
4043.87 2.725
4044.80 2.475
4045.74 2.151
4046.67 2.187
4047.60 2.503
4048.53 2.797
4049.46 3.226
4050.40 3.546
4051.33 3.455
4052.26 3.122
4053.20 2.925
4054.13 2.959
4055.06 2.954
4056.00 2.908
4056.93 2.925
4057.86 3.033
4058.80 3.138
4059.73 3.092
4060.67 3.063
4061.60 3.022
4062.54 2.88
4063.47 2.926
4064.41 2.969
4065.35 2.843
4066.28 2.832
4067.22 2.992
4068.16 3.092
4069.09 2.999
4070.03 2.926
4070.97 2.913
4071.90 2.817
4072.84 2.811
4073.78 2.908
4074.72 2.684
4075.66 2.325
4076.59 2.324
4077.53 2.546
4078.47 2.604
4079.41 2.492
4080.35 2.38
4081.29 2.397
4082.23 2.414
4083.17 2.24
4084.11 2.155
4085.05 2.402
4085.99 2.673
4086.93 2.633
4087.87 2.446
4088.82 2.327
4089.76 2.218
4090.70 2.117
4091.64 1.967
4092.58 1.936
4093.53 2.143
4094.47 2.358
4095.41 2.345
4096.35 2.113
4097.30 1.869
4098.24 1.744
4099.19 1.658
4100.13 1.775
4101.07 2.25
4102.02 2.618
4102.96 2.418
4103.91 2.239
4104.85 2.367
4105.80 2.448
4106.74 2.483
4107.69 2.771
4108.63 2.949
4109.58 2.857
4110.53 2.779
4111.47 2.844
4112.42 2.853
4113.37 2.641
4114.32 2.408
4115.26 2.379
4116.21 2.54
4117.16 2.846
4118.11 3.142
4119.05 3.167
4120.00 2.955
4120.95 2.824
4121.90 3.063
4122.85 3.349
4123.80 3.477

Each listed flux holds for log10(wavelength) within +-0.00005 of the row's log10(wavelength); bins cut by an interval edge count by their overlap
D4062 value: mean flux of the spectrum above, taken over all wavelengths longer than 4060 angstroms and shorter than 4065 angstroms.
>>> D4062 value 3.0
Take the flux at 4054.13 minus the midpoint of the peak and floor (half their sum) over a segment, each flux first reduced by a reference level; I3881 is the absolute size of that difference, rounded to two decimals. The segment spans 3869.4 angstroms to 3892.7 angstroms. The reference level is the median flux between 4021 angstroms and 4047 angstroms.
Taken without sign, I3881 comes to 0.77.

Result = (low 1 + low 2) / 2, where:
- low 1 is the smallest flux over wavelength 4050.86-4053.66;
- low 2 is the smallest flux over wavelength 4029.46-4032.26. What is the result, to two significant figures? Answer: 2.8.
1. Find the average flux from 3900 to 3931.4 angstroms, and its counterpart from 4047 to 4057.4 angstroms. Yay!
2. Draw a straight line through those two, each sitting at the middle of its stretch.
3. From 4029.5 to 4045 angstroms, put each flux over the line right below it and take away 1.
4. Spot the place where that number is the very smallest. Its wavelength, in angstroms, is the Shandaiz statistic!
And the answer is 4044.80 angstroms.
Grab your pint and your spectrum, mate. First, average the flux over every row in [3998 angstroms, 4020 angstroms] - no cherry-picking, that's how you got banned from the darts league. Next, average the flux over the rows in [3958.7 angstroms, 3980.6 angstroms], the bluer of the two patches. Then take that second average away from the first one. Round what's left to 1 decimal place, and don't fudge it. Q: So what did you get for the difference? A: 1.0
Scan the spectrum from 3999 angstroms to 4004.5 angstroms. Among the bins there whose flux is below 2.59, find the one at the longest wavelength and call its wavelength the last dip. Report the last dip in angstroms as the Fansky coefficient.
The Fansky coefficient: 4002.19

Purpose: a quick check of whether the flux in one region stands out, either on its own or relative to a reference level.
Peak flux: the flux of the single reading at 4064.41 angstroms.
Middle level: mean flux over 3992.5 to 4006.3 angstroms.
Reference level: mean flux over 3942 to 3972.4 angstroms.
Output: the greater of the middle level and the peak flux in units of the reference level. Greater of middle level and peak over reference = 2.77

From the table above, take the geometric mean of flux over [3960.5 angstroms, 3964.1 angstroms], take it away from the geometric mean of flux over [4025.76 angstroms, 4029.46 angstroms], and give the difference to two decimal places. 1.30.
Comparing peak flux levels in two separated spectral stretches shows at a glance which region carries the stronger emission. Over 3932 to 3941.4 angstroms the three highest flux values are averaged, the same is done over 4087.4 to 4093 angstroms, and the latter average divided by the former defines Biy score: 0.86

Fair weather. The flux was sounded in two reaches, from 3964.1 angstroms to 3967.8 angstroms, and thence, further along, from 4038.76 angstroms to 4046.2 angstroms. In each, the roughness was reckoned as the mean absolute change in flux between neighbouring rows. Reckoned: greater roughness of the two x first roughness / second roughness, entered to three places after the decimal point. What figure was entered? 0.122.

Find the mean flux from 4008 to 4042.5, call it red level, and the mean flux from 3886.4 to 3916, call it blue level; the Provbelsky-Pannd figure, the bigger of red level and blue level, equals 3.0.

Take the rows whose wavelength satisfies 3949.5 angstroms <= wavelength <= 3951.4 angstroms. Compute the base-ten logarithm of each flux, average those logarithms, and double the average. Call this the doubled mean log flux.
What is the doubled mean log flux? 0.71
